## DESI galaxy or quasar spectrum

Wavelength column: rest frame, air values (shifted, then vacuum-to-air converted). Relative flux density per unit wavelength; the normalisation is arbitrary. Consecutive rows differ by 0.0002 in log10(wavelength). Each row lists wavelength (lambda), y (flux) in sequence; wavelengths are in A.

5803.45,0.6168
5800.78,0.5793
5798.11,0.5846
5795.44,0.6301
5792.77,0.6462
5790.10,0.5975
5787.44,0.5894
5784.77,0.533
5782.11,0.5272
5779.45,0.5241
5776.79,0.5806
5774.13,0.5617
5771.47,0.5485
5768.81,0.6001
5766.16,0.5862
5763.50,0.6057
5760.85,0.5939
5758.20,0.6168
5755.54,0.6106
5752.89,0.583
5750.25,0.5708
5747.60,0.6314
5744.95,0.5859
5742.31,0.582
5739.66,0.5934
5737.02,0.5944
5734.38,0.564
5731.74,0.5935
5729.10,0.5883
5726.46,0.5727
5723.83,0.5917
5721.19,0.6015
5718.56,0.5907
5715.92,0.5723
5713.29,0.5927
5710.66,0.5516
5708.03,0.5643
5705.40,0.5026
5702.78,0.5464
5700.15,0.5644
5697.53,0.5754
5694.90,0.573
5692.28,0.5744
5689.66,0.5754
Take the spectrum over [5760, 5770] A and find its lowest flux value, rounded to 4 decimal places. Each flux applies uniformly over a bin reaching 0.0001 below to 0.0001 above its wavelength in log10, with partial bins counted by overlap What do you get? 0.5862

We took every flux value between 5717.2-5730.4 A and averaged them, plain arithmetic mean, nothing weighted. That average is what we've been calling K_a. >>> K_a 0.59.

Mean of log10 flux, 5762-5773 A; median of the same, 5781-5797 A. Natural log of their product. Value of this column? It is -2.94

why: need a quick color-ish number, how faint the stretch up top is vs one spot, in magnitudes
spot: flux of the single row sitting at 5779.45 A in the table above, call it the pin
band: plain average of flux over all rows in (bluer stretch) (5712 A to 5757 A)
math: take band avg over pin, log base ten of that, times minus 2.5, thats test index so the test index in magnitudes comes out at -0.13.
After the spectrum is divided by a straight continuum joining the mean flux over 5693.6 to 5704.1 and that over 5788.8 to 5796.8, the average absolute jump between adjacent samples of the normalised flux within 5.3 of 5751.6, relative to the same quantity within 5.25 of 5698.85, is 2.8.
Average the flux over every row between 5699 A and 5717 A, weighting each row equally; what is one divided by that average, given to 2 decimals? 1.80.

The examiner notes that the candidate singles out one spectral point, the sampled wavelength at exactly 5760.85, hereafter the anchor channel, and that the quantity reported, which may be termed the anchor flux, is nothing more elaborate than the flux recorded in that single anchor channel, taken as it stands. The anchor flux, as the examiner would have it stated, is 0.5939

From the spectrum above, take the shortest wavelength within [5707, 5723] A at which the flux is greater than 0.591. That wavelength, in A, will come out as 5713.29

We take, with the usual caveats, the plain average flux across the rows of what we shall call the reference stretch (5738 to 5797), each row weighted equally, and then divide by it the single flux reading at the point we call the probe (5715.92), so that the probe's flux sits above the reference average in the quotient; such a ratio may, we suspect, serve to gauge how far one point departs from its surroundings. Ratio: 0.98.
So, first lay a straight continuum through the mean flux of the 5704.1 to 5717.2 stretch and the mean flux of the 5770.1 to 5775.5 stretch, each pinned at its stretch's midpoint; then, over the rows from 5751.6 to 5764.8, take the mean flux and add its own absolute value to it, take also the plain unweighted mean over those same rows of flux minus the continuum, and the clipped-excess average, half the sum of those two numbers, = 0.625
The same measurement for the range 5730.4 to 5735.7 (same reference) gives 0.590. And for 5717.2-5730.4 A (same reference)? 0.605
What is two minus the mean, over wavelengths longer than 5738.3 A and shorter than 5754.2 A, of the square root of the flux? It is 1.23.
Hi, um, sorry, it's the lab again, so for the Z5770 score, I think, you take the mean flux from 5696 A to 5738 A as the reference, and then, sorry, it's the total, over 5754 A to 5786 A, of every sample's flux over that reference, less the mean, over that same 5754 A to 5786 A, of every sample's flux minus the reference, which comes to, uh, 12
